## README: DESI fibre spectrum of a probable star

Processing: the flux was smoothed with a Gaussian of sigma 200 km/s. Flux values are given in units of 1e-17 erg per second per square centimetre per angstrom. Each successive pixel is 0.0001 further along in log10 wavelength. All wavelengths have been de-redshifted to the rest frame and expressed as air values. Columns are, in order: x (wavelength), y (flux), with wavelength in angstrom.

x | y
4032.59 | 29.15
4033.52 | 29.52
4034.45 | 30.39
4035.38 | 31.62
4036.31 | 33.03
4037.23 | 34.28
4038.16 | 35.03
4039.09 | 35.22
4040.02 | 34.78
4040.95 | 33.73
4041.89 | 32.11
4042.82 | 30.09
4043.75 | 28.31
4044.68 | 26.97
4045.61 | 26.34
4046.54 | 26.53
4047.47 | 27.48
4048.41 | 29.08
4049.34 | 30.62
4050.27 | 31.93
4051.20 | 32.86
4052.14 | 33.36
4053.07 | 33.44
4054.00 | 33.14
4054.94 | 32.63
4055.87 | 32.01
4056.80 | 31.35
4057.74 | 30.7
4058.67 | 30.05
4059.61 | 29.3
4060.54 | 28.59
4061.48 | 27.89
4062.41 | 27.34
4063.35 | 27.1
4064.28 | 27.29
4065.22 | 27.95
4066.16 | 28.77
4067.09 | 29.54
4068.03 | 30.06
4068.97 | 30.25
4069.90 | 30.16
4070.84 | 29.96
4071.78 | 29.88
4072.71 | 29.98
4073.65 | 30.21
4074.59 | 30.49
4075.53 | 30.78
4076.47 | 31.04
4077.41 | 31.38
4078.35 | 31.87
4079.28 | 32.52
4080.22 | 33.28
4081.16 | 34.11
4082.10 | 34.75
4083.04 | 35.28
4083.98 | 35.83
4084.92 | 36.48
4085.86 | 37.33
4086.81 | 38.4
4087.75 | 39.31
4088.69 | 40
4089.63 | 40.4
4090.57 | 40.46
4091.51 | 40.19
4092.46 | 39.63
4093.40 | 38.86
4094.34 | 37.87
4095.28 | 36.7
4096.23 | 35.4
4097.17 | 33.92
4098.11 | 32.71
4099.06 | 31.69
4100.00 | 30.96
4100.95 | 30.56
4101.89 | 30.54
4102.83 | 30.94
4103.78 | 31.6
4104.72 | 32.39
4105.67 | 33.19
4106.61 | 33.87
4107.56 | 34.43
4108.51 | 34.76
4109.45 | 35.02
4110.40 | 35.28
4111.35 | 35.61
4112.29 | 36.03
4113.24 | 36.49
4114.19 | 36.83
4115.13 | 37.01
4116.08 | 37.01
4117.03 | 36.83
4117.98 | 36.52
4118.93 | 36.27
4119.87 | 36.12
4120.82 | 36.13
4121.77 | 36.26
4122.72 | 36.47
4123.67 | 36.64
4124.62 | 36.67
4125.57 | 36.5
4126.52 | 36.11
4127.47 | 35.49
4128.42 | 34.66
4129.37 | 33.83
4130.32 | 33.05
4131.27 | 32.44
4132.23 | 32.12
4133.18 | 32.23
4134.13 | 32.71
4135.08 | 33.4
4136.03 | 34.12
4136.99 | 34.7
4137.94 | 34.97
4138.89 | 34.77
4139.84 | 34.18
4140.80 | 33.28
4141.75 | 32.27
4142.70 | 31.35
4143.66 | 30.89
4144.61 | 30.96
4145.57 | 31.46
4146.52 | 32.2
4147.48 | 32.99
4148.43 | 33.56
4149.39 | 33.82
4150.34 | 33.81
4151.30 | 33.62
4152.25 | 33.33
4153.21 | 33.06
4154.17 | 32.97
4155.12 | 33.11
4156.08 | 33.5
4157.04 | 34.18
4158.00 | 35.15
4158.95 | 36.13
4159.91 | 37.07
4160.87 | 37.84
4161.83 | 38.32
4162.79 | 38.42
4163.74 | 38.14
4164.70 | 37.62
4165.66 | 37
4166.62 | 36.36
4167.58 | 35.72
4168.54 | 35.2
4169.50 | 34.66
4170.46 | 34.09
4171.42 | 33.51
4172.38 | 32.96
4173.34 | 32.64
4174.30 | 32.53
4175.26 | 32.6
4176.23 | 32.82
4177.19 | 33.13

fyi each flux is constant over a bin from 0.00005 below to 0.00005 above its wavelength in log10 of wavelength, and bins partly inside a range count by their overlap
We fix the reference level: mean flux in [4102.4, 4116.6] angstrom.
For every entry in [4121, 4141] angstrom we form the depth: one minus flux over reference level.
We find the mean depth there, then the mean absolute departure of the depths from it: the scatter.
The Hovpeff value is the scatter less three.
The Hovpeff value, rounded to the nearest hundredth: -2.96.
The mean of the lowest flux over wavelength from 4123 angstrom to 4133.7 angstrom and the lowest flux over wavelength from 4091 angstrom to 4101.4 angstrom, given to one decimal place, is 31.3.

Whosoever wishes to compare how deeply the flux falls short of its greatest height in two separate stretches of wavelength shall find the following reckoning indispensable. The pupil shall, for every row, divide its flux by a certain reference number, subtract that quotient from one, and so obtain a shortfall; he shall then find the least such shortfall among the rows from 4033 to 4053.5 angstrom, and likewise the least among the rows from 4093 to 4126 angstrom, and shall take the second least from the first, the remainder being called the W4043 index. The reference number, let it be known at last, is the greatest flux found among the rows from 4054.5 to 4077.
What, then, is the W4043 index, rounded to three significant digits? 0.112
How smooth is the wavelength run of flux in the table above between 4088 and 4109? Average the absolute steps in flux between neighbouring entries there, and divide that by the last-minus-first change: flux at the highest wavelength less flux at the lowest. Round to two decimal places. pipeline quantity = -0.13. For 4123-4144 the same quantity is -0.10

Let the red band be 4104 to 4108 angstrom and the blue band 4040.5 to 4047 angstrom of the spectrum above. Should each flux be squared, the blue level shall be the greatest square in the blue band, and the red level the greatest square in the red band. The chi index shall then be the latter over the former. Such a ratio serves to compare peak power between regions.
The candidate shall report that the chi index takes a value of 1.04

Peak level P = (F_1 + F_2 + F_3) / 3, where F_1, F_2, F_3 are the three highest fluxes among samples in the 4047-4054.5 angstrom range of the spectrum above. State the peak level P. 33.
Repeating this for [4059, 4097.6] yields 40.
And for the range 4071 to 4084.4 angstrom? 35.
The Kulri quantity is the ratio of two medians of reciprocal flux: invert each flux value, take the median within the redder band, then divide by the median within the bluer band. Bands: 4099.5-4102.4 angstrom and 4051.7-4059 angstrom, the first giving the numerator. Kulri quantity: 1.06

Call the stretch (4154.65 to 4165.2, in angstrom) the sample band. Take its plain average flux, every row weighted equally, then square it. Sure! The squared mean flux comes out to 1319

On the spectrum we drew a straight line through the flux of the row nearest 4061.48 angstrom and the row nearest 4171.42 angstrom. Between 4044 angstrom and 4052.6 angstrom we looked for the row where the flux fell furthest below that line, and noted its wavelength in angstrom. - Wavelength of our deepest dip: 4045.61 angstrom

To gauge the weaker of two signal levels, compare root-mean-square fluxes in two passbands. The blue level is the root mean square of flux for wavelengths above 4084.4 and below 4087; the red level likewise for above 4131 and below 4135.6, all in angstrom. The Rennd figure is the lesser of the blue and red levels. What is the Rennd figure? 32.6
